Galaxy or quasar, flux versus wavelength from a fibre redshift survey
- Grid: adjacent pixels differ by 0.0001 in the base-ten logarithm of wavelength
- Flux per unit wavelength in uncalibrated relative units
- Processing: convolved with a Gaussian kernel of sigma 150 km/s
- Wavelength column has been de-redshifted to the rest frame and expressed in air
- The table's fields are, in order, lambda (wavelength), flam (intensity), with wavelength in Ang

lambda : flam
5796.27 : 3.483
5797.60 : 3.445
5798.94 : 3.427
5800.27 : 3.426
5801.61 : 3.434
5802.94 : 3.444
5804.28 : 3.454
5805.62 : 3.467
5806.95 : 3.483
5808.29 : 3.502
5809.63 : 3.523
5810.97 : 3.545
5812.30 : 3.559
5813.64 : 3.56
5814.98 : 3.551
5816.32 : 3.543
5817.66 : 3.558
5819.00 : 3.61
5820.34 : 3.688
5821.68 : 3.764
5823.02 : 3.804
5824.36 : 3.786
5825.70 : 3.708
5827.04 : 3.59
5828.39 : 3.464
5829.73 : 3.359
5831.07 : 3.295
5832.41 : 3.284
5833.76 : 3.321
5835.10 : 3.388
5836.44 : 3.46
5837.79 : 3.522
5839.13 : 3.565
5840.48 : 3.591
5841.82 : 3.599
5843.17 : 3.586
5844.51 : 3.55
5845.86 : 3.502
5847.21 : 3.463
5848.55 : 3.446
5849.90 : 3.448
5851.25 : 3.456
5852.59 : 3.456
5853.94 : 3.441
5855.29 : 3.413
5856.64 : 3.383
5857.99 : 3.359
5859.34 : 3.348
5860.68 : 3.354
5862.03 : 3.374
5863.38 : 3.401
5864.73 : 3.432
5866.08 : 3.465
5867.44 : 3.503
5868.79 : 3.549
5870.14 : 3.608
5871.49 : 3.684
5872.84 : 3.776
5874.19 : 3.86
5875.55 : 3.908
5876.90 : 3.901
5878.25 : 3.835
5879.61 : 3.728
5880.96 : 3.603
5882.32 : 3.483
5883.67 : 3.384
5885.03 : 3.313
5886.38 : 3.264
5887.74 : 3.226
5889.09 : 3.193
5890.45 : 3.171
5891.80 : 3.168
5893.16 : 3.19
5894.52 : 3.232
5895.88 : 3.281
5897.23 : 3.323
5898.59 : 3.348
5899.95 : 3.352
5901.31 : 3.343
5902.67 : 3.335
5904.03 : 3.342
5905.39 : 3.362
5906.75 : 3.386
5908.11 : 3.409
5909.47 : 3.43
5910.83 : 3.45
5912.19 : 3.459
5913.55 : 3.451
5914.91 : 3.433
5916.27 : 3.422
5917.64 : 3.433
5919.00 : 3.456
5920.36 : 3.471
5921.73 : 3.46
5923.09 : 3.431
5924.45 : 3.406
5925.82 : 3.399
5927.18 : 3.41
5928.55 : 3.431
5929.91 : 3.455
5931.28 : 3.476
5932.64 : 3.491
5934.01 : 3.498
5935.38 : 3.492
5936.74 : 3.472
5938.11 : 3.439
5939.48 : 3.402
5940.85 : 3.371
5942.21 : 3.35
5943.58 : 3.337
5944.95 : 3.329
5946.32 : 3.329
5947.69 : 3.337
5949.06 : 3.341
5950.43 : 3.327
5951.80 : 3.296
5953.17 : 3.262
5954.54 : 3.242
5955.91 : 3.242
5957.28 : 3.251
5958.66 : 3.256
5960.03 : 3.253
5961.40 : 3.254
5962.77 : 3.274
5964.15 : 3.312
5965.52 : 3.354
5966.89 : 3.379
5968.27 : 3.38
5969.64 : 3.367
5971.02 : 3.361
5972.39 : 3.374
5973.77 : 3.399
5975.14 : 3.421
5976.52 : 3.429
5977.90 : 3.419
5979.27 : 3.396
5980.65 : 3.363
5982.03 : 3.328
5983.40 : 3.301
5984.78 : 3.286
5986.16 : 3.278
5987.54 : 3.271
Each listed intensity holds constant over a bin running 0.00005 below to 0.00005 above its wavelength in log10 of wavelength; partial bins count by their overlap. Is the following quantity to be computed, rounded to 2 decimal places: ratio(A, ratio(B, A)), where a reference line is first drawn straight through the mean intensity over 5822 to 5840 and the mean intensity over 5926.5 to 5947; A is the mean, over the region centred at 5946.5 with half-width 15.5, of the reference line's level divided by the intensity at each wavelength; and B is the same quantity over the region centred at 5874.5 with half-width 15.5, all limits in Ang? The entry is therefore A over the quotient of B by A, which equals 1.05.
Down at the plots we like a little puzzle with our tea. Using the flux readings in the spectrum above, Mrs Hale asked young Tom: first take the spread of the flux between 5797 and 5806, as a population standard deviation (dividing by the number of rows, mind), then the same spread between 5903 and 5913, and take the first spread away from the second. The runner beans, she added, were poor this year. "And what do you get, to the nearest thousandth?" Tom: 0.027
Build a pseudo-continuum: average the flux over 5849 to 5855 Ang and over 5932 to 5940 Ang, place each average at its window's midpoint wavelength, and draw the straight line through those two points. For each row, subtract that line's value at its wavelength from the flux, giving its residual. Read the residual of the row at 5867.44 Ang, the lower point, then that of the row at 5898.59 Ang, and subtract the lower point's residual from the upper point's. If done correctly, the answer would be -0.16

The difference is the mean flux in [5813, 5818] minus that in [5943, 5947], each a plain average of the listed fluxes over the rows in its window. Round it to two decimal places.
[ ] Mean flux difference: 0.22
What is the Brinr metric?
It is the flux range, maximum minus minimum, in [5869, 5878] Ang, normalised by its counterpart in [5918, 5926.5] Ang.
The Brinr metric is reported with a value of 4.2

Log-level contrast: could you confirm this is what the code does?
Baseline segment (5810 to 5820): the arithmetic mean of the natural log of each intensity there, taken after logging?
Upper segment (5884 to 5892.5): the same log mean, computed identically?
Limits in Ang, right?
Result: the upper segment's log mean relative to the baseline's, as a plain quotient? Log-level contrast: 0.92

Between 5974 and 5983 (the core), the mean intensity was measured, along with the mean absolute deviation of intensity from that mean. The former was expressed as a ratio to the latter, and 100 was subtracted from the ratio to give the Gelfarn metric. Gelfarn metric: 8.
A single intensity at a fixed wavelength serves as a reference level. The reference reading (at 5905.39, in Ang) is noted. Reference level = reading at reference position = 3.362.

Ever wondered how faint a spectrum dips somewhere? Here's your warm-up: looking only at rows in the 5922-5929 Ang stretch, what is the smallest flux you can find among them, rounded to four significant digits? 3.399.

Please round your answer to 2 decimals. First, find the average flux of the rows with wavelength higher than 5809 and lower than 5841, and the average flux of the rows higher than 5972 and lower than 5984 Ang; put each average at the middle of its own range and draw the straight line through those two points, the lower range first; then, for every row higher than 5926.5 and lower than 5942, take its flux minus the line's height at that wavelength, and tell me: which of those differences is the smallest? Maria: -0.05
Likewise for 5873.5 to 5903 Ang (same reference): -0.30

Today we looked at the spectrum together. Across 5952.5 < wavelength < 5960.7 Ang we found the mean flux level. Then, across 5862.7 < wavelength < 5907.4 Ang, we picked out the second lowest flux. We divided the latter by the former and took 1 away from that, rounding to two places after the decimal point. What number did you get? -0.02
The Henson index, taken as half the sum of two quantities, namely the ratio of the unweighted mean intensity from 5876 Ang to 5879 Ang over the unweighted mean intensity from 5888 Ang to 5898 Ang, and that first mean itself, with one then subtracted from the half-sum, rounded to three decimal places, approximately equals 1.534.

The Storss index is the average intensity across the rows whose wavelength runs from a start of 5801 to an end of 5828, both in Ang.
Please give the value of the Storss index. 3.58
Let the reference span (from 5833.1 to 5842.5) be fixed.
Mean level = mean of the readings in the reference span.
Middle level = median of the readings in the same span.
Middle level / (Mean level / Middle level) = 3.55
